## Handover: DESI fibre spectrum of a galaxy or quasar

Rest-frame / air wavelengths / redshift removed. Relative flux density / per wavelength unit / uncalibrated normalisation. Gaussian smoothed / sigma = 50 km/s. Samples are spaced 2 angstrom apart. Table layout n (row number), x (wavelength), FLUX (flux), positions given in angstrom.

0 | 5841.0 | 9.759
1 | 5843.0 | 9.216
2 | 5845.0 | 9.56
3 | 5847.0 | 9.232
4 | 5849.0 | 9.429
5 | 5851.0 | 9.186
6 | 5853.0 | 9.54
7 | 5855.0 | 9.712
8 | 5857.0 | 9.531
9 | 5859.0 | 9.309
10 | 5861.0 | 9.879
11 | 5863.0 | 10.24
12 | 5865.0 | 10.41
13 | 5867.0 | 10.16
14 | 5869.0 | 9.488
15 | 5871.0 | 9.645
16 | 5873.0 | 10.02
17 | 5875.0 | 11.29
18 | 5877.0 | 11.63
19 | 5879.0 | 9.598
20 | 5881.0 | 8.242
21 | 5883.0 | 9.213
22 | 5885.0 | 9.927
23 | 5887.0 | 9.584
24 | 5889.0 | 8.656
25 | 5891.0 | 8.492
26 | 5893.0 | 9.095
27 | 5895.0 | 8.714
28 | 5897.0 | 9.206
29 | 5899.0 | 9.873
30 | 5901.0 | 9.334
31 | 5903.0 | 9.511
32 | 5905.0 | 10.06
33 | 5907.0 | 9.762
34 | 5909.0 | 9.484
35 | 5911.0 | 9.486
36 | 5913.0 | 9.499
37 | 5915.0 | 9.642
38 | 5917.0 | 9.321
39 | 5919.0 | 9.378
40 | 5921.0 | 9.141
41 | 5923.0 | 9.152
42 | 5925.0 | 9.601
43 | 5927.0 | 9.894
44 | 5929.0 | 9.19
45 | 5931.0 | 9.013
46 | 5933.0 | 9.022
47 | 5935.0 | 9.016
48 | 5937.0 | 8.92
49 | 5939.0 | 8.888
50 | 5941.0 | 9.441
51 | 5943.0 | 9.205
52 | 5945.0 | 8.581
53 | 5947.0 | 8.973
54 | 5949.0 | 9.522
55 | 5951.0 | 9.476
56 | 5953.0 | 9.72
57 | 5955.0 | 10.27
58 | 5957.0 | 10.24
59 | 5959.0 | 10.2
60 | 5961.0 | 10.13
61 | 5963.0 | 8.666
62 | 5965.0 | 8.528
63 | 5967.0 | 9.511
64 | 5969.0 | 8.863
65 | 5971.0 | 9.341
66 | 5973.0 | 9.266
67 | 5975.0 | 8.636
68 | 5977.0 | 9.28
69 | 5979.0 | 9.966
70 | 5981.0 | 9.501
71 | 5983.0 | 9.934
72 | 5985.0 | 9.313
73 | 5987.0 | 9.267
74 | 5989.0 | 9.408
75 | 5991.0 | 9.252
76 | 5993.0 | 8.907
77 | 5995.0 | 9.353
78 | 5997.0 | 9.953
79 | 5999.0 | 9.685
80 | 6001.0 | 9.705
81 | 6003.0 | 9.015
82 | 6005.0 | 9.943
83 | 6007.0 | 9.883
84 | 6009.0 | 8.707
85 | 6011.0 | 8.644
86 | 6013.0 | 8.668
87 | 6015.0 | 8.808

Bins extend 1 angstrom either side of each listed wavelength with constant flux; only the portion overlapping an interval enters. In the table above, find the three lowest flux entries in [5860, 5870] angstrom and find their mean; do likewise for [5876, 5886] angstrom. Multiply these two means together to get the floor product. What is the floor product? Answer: 88.8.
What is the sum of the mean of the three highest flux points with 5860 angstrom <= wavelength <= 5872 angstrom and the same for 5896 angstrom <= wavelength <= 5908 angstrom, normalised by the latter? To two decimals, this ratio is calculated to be 2.04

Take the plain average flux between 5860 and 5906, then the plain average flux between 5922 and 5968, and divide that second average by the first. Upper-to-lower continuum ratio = 0.97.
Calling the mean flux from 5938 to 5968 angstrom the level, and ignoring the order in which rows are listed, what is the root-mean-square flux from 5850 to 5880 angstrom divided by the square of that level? 0.113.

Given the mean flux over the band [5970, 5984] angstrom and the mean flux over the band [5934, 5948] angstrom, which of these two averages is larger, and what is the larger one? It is 9.42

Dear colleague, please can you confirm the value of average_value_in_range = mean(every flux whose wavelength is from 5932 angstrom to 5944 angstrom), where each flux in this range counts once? 9.08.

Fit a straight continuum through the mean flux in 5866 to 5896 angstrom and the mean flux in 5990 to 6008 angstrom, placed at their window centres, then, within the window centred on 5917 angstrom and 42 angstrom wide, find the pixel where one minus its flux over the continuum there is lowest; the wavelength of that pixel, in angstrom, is 5905.0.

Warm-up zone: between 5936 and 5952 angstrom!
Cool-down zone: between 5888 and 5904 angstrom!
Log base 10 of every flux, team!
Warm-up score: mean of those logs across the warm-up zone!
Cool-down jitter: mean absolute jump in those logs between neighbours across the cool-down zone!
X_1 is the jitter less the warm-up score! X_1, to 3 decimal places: -0.940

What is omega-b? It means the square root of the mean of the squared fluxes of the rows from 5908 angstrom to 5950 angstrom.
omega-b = 9.3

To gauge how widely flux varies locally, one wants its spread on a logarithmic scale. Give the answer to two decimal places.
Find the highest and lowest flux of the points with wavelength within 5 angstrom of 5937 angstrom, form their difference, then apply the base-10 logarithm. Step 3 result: -0.26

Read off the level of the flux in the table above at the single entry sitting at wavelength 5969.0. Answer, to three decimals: 8.863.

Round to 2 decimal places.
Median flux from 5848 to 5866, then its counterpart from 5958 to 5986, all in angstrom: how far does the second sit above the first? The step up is -0.21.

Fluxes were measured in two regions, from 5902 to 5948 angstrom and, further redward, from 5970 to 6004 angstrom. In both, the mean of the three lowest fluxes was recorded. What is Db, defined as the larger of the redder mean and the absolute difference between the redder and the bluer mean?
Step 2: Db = 8.85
